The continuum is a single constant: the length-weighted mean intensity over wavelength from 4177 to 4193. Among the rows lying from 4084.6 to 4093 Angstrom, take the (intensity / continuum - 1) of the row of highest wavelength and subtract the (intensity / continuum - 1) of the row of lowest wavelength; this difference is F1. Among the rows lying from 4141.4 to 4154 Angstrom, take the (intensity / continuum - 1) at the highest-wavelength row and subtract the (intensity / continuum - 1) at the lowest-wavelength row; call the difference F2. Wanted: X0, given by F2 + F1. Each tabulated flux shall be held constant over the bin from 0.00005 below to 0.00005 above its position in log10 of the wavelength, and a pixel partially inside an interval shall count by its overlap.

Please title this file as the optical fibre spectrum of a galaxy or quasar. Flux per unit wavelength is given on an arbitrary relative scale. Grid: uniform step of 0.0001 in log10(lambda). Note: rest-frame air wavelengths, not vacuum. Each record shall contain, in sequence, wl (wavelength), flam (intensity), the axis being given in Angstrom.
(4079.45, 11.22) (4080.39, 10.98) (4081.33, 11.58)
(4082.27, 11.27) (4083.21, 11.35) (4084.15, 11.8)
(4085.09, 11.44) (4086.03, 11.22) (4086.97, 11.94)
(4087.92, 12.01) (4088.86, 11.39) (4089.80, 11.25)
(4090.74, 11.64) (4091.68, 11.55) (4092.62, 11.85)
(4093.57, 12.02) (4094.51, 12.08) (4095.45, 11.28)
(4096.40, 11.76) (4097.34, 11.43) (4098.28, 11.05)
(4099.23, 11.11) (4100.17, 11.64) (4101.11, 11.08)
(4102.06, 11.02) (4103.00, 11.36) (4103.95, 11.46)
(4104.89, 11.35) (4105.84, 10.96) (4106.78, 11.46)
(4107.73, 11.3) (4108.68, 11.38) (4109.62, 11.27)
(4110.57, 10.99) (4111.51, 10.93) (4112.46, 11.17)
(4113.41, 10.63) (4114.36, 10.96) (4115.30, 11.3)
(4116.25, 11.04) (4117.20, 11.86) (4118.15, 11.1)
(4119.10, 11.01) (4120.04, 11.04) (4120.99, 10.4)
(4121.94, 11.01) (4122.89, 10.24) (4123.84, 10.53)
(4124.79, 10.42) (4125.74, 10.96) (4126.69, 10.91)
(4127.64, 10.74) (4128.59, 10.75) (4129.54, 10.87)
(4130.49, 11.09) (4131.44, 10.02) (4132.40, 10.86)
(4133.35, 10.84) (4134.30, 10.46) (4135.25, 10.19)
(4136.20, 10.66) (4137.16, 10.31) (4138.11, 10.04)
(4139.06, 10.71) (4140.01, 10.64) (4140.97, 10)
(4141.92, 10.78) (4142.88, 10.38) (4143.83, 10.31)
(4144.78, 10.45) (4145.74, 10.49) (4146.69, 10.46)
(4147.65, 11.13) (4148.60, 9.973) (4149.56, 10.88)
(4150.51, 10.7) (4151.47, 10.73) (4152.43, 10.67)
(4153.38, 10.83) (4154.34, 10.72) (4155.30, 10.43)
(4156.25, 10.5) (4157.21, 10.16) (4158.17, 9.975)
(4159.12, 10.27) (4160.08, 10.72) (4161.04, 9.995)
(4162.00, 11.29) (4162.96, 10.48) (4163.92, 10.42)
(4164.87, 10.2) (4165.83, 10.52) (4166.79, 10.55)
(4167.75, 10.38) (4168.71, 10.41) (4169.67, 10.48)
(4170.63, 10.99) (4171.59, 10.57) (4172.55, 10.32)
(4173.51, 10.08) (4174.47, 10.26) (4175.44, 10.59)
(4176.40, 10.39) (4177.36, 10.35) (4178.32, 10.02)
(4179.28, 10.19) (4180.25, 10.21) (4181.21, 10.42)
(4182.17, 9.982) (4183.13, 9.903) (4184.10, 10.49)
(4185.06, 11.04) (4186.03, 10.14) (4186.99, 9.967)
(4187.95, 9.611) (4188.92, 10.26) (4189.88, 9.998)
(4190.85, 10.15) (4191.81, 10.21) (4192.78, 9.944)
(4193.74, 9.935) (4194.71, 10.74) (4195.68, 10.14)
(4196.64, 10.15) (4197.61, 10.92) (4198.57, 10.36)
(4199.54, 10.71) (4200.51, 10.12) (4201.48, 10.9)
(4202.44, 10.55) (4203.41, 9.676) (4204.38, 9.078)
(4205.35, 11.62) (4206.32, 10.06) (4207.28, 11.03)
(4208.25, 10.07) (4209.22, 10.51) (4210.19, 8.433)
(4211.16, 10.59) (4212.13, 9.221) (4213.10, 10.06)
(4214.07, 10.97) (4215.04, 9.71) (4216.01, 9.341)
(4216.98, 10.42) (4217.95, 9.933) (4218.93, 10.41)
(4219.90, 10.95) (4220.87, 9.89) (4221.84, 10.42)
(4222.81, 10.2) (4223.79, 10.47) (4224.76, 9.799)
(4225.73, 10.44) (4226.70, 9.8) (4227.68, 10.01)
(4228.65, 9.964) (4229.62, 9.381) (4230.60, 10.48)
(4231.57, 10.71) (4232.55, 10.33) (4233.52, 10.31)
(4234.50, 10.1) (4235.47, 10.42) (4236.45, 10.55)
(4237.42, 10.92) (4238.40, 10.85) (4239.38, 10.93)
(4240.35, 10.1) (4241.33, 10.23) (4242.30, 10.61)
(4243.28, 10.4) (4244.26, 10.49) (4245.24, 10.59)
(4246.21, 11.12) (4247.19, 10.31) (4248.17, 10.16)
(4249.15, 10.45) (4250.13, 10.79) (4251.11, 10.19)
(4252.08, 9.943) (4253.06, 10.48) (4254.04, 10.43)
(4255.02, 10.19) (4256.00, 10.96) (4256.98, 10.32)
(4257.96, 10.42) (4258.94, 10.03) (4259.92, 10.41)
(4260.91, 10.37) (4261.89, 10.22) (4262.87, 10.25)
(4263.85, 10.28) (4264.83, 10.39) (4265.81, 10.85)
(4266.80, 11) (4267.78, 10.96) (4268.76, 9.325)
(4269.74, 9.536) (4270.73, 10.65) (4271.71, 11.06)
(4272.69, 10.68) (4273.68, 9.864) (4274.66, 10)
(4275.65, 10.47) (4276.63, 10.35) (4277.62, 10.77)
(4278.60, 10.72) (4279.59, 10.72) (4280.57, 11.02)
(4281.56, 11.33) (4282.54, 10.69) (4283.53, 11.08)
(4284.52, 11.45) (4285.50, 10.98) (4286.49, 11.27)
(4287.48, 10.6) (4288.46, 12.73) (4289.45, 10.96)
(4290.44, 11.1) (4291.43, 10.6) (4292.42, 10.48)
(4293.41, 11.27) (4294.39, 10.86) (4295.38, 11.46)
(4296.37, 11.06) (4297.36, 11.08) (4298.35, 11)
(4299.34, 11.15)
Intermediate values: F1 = 0.040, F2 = 0.00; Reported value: 0.045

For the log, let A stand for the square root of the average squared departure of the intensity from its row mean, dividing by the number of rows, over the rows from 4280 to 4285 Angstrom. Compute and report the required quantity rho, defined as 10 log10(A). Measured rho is -5.8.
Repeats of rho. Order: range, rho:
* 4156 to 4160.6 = -5.8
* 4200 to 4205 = -1.9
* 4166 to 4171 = -6.5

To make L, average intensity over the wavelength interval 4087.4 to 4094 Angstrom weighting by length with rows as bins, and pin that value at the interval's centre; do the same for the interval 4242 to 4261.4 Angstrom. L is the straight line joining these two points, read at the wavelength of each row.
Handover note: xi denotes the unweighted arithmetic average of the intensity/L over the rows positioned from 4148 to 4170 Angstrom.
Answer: 0.94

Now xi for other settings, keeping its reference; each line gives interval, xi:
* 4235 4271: 1.00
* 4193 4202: 0.96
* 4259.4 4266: 1.01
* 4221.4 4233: 0.96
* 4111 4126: 0.95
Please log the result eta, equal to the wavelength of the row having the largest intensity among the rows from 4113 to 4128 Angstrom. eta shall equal 4117.20 Angstrom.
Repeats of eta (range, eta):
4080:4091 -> 4087.92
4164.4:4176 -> 4170.63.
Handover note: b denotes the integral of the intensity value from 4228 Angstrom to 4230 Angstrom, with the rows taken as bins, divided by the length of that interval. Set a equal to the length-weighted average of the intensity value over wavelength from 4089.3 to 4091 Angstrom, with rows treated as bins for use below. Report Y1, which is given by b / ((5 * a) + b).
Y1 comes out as 0.146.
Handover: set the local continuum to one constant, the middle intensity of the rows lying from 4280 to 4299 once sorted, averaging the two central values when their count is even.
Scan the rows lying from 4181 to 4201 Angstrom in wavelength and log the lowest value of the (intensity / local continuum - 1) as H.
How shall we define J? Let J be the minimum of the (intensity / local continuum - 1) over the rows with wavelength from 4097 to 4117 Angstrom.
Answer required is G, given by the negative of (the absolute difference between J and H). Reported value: -0.09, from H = -0.131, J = -0.039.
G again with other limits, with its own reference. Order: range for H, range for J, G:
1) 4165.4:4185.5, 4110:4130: -0.03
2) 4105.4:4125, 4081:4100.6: -0.07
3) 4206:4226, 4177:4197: -0.11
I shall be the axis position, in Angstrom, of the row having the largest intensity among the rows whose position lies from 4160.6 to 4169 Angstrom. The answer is 4162.00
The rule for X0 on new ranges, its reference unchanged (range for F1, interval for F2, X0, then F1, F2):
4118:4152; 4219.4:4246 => -0.072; -0.036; -0.04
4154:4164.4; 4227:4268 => 0.064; -0.029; 0.09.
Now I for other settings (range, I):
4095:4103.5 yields 4096.40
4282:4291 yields 4288.46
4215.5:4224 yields 4219.90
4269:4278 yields 4271.71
